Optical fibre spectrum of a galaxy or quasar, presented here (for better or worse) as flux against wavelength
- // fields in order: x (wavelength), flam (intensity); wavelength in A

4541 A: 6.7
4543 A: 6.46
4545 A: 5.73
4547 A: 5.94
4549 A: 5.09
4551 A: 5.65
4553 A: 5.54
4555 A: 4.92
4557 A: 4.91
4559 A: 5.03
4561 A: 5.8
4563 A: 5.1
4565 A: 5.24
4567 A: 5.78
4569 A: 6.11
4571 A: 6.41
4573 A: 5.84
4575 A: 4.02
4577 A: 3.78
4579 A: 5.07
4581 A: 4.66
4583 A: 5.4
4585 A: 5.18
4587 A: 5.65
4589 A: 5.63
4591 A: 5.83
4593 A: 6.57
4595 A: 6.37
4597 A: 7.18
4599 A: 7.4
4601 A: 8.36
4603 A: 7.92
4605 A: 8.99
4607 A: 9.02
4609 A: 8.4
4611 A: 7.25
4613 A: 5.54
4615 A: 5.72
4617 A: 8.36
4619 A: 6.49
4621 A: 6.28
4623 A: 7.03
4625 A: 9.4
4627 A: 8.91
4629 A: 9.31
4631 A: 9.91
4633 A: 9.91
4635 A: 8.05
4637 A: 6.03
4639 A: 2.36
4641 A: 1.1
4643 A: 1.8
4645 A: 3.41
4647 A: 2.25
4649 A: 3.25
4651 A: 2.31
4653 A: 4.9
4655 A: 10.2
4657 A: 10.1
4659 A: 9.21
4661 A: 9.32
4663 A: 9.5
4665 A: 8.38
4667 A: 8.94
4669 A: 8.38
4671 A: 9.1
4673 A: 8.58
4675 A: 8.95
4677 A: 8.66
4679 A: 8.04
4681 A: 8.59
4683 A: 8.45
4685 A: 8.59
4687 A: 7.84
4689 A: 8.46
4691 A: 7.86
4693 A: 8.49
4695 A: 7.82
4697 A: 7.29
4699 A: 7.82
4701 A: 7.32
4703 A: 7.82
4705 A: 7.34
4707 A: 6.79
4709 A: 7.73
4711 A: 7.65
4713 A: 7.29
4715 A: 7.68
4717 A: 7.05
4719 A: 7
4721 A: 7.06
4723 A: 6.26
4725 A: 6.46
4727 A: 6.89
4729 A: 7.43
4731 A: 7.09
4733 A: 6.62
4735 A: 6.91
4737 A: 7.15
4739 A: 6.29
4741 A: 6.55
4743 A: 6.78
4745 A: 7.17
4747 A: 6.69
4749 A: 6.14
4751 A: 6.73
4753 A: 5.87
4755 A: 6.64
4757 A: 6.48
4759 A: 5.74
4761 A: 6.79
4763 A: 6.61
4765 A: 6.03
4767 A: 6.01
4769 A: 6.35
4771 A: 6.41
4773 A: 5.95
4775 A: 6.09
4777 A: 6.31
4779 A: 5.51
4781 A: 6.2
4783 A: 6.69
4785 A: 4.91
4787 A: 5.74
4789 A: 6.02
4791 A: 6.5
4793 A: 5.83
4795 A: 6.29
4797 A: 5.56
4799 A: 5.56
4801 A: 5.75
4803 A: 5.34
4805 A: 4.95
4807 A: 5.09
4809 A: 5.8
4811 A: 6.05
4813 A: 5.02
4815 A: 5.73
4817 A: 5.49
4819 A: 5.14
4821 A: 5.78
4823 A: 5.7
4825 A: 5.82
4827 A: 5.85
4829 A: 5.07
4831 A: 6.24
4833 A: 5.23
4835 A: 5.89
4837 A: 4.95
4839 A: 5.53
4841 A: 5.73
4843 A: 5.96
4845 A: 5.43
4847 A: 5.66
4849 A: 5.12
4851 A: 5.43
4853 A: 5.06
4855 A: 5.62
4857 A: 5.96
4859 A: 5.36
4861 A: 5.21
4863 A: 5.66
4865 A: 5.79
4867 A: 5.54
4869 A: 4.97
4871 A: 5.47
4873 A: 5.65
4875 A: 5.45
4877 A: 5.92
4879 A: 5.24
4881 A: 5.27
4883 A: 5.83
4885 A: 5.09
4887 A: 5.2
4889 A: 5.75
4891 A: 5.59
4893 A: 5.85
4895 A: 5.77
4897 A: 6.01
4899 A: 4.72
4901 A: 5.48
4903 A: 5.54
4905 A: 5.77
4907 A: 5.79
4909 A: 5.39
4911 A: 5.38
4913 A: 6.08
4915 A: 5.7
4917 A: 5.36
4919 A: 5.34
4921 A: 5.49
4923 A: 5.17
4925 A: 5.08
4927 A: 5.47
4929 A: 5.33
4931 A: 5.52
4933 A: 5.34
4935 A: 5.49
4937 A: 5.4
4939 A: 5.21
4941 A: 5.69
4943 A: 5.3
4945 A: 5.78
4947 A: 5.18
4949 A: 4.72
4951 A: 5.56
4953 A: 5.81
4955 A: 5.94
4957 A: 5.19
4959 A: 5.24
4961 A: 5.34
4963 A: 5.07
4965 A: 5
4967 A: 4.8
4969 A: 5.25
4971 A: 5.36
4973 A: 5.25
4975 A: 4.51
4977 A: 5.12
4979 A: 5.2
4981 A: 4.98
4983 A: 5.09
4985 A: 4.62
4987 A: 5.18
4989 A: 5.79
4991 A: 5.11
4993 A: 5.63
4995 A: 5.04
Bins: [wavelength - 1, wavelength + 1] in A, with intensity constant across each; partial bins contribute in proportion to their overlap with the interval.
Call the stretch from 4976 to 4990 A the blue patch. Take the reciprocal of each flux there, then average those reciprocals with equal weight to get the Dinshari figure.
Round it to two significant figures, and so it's 0.20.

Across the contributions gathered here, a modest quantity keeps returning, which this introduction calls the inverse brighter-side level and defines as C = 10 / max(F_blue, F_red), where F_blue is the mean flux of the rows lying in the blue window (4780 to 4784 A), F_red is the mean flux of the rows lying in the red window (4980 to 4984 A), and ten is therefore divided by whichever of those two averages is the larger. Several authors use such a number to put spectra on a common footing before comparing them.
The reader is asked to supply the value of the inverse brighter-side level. 1.6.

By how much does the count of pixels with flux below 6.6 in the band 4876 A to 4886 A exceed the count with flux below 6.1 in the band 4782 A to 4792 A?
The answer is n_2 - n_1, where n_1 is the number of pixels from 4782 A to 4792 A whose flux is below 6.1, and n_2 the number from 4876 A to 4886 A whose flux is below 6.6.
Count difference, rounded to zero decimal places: 2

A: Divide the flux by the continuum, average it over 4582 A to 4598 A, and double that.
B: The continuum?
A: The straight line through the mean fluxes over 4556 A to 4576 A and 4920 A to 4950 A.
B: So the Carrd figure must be 2.2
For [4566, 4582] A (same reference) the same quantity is 1.9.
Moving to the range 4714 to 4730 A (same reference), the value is 2.6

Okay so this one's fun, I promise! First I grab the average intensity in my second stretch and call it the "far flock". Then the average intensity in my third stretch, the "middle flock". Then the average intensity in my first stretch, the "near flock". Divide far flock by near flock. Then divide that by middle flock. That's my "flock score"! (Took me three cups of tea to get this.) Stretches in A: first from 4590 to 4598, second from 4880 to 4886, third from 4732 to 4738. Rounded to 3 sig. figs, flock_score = 0.121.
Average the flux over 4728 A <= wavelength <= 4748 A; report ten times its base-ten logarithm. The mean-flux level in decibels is 8.4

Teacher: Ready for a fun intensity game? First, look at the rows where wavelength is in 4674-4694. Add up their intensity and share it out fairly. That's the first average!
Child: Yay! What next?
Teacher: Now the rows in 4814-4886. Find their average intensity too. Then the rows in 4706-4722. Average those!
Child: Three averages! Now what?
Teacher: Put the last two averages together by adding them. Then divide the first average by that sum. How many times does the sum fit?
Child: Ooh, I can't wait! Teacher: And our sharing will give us 0.655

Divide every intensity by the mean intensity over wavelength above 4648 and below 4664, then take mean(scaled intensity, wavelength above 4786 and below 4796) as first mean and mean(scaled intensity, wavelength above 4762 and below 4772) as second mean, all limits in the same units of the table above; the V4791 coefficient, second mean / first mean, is 1.03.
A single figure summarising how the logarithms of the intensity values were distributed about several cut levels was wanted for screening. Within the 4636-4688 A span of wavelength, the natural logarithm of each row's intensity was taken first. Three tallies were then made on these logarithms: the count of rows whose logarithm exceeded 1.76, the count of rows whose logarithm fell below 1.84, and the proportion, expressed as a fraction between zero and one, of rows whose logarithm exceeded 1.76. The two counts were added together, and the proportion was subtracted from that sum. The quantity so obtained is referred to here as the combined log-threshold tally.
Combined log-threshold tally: 26.3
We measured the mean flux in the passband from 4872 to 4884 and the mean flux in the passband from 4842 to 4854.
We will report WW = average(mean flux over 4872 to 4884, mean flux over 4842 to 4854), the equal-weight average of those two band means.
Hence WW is 5.50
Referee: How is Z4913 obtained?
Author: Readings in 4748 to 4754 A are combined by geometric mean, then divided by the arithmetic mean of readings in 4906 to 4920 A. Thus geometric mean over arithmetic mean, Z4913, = 1.12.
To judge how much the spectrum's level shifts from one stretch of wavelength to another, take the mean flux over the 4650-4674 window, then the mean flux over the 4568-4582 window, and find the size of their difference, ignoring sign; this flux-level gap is 3.1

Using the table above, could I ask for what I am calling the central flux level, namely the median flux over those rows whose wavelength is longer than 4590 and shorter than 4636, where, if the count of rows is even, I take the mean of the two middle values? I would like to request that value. 7.9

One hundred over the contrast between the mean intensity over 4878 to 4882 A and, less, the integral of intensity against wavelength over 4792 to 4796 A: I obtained -5.3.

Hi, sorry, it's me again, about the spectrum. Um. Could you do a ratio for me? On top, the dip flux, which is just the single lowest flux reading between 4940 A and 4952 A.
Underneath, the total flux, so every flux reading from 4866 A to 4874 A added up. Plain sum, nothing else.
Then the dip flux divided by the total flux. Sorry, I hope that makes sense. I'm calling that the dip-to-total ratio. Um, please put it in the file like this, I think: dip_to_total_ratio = 0.22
